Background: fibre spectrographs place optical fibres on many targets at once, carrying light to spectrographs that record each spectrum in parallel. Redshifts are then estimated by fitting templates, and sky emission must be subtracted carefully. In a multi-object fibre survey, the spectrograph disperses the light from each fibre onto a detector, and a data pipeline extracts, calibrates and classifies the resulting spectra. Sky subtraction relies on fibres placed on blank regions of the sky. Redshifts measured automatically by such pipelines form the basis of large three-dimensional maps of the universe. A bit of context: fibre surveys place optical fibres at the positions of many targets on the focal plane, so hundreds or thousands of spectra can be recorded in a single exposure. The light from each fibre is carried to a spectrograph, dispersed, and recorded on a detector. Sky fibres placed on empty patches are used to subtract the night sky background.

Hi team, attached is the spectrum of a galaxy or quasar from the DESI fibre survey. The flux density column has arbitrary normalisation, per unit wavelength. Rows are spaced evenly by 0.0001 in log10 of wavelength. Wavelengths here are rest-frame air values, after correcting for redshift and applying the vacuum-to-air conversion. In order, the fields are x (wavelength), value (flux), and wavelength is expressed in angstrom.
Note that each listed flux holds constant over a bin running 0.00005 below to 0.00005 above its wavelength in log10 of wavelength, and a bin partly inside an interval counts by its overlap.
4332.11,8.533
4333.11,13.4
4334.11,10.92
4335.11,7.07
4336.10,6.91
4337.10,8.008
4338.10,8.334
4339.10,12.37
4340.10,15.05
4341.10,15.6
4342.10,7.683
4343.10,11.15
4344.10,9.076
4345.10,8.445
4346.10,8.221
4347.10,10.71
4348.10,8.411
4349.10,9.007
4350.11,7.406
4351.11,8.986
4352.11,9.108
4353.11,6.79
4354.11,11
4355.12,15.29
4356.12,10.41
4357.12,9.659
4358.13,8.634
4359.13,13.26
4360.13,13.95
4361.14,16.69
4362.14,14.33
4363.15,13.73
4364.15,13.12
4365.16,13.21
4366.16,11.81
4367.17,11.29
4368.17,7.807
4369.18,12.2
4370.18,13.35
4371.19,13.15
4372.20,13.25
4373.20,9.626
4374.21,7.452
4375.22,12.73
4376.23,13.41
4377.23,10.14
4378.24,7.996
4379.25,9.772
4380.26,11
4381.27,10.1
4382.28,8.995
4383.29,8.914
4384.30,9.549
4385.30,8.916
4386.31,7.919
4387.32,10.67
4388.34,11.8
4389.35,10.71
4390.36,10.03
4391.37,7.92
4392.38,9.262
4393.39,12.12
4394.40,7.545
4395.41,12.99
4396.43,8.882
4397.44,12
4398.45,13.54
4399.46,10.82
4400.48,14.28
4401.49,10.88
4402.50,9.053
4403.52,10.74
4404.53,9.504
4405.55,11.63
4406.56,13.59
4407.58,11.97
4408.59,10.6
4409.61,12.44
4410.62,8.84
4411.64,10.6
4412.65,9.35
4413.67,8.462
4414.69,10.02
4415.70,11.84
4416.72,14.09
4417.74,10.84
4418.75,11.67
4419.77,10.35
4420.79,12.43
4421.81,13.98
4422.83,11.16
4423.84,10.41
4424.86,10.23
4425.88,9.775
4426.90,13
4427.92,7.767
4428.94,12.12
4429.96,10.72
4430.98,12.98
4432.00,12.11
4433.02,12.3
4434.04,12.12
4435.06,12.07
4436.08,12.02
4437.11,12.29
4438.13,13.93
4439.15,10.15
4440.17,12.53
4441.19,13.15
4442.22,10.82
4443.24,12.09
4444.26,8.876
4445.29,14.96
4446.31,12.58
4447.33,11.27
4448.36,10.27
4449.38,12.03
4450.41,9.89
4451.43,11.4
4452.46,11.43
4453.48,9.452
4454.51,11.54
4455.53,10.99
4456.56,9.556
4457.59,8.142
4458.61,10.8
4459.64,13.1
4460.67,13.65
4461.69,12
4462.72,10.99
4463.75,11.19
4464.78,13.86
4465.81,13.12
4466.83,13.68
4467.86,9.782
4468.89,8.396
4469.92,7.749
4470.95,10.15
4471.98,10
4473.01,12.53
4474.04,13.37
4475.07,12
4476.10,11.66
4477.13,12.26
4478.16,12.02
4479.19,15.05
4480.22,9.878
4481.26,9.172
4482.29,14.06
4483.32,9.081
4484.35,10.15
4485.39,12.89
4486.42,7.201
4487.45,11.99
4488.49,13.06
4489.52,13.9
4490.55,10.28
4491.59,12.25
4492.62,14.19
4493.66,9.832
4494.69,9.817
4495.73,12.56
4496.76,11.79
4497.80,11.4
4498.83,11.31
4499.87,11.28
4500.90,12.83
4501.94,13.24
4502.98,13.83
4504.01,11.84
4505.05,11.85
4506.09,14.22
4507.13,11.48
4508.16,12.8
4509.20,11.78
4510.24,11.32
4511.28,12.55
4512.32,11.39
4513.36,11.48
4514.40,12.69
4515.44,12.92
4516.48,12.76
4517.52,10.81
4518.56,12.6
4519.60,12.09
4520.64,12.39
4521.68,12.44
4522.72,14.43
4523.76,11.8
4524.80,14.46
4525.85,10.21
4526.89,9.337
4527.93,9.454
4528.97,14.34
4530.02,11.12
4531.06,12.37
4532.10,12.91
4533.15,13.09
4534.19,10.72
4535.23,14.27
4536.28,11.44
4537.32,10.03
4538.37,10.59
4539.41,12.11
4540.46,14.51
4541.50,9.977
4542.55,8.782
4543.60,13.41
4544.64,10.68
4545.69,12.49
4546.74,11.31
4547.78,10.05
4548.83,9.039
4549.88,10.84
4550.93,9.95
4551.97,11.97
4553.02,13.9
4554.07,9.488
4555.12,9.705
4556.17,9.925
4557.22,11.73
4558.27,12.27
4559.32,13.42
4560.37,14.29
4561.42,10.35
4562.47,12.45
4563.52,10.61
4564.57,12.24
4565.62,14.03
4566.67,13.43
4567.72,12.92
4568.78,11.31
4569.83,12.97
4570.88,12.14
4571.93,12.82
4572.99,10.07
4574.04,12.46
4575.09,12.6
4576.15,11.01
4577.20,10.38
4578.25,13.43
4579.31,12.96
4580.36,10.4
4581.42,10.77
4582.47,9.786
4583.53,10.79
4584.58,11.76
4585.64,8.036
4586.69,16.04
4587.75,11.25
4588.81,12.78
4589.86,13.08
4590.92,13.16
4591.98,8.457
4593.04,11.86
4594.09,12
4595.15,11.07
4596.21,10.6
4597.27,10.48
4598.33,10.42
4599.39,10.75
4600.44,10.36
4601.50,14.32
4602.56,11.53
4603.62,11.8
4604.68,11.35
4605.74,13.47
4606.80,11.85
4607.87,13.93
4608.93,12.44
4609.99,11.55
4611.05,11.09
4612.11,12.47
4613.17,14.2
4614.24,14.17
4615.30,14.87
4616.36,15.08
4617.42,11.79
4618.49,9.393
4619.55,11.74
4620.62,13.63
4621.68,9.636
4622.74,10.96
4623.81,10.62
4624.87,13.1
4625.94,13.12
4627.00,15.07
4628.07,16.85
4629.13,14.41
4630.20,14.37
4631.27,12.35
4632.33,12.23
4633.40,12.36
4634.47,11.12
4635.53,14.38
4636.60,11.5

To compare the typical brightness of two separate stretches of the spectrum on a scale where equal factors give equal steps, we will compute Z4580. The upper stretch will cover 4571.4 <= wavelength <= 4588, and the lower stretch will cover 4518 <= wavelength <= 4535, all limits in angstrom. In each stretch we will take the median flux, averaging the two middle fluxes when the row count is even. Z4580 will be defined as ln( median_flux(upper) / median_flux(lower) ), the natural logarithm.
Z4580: -0.11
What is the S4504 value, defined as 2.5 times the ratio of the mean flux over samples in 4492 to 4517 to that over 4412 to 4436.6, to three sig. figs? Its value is 2.68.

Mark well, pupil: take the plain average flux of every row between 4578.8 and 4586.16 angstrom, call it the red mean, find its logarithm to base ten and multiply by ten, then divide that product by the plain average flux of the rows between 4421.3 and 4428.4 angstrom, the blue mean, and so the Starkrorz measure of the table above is 0.94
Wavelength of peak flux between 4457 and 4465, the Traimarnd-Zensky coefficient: 4464.78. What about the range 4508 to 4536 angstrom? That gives 4524.80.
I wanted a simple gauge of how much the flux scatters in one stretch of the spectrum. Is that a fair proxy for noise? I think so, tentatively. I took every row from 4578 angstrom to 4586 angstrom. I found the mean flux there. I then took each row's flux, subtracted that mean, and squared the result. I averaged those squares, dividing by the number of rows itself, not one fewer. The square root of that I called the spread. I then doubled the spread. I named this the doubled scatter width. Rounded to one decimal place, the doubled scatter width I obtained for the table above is 3.2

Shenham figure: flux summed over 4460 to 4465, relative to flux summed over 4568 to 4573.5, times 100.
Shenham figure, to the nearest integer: 104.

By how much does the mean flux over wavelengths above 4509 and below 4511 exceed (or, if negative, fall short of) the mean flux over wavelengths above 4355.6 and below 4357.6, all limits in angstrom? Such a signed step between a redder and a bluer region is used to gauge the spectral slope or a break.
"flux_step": 1.5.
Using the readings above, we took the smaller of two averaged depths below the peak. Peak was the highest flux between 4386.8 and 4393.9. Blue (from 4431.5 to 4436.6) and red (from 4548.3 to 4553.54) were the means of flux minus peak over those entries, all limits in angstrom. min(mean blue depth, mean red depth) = -1.0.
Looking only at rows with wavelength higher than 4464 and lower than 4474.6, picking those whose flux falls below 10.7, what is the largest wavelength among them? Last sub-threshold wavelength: 4471.98 angstrom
